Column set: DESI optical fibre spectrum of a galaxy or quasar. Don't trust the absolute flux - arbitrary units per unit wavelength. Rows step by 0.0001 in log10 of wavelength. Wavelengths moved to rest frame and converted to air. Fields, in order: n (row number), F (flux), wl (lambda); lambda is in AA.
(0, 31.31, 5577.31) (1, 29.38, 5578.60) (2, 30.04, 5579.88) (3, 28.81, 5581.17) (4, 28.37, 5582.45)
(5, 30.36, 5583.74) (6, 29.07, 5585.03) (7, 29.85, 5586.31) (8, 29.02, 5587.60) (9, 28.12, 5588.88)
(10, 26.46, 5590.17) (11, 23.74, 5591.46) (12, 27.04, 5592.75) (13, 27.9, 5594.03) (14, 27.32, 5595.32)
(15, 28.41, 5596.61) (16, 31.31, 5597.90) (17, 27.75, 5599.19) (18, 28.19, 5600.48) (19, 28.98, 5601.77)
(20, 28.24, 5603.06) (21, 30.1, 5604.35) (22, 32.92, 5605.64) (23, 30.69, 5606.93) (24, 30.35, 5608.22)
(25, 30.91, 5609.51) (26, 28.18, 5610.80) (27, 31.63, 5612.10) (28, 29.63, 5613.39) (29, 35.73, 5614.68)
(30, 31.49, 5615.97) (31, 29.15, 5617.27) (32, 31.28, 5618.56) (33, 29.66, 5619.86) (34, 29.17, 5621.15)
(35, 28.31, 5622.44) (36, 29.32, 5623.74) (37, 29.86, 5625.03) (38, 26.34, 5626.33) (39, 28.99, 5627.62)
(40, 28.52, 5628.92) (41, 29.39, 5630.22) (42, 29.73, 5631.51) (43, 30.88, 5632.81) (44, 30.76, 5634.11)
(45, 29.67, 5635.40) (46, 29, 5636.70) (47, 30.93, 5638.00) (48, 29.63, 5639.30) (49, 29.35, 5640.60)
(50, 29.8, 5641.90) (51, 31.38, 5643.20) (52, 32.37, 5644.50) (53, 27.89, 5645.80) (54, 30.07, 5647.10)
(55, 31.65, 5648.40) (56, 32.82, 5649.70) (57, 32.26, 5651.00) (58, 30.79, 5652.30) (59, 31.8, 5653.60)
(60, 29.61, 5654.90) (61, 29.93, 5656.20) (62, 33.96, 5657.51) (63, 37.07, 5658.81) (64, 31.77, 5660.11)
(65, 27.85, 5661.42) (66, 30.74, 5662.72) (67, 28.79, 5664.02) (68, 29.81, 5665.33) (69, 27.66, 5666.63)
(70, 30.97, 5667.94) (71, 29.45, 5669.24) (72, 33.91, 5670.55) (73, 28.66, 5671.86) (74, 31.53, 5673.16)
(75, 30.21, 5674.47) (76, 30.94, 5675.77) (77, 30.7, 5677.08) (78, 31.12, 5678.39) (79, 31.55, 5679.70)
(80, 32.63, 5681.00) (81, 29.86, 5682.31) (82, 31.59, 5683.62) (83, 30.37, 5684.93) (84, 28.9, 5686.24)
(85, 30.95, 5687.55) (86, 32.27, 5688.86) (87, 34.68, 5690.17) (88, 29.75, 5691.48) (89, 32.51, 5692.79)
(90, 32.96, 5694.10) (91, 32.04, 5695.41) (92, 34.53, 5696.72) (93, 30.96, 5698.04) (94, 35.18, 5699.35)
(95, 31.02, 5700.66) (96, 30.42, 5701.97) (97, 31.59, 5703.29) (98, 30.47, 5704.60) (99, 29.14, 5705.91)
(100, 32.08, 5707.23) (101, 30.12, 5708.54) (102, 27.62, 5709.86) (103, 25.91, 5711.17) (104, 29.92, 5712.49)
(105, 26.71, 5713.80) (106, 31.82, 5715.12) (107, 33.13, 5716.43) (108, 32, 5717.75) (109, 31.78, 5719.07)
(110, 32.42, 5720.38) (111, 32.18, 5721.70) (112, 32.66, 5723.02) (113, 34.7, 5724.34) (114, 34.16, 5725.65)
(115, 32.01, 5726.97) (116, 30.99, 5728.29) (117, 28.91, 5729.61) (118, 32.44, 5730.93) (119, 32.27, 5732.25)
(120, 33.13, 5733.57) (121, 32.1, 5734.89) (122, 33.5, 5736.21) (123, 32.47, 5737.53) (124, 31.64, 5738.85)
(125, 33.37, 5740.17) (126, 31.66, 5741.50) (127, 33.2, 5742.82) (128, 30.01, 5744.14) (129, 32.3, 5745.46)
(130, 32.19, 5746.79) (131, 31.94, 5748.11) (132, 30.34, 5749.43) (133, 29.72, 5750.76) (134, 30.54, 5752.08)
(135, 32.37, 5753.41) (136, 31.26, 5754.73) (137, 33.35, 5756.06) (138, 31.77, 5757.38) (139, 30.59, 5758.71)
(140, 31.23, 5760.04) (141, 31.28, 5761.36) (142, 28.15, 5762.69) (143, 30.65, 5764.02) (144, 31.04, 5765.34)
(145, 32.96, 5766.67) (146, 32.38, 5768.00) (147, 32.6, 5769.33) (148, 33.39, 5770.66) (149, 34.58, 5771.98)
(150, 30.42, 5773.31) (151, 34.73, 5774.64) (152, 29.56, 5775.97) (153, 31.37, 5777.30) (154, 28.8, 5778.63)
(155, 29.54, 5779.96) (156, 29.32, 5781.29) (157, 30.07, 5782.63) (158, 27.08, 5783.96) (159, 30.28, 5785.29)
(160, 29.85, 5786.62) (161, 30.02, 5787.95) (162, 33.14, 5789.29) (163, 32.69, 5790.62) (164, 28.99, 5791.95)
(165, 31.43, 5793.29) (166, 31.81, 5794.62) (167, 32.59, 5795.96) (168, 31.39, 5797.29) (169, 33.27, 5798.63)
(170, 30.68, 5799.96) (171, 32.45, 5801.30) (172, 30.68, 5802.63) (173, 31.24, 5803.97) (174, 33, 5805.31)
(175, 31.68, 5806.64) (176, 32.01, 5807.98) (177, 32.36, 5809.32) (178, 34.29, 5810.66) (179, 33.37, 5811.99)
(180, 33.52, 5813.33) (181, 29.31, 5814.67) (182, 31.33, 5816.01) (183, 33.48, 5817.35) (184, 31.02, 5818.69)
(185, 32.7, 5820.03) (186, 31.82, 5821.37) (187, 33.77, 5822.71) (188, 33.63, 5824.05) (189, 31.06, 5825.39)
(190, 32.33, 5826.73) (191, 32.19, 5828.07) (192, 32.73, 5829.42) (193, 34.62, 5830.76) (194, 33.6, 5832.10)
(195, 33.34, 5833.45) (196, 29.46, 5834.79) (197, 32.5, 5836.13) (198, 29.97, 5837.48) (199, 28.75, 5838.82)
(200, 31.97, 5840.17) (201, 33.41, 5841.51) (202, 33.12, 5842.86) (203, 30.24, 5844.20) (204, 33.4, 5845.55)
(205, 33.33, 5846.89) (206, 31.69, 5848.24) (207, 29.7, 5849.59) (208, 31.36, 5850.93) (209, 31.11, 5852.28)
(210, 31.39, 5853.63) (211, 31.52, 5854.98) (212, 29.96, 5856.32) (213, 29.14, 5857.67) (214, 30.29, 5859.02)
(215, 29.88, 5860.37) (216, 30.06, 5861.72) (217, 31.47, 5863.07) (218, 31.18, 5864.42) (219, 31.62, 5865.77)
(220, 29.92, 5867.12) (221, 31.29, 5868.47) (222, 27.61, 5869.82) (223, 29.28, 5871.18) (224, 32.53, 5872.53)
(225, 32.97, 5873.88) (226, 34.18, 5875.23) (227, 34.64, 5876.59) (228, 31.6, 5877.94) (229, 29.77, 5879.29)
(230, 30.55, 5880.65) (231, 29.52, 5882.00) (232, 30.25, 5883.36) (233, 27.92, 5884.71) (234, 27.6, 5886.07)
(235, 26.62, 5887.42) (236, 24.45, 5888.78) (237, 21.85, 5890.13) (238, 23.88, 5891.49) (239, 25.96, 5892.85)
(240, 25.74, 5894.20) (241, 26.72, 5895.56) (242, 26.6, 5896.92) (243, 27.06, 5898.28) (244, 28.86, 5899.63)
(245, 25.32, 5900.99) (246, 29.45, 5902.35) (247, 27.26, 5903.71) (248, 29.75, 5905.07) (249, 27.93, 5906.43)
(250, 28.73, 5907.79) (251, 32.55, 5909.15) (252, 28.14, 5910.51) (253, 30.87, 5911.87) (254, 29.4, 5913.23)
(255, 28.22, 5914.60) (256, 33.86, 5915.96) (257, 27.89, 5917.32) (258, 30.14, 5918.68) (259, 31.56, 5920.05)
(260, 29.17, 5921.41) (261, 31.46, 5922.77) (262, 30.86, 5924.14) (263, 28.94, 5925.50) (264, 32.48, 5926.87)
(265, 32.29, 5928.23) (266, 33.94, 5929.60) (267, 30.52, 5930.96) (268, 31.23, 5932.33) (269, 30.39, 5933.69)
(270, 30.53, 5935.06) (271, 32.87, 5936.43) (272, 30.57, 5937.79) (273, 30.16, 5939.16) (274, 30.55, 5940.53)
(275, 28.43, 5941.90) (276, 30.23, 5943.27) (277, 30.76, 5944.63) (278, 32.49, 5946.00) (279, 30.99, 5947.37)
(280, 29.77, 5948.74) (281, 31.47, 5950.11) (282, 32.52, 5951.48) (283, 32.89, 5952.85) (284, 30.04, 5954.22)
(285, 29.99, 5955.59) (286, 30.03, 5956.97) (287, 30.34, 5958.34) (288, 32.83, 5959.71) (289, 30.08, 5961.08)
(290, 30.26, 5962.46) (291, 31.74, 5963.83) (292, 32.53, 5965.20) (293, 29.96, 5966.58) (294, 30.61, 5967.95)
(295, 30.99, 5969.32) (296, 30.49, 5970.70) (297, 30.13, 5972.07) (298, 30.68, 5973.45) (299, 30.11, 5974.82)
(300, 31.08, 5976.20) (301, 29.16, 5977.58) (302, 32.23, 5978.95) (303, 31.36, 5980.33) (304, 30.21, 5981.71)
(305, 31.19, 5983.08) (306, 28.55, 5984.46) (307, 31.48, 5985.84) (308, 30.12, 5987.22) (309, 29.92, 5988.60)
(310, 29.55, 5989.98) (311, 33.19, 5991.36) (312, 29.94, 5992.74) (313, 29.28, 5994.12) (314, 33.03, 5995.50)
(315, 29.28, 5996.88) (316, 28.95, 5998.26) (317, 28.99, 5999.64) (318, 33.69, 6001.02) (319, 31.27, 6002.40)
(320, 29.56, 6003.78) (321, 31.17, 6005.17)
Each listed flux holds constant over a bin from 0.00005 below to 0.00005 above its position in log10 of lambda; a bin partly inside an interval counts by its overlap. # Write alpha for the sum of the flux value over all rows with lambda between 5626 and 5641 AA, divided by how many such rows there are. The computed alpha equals 29.4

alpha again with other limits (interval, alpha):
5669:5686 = 31.0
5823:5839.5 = 32.0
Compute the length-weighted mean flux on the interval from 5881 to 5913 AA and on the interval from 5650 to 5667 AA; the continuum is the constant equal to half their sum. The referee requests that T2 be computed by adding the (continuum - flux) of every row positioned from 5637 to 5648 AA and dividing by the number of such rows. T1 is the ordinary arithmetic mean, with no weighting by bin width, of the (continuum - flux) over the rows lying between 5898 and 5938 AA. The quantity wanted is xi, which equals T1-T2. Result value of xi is 0.1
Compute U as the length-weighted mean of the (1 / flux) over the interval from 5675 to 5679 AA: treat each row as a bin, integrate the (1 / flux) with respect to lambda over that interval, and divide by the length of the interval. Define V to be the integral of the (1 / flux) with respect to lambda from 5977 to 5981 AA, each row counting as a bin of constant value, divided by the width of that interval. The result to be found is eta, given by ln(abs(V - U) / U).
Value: -9.0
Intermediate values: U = 0.0324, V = 0.0324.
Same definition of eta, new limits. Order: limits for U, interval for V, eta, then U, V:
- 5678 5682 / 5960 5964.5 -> -3.7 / 0.0317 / 0.0324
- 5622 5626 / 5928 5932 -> -2.3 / 0.0345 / 0.0311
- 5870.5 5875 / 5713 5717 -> -3.0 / 0.0315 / 0.0332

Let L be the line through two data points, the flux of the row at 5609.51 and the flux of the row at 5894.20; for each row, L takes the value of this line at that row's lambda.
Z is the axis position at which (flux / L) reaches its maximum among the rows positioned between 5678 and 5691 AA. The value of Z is 5690.17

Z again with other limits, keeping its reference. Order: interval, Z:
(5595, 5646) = 5614.68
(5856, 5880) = 5876.59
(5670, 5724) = 5699.35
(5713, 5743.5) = 5724.34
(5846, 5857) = 5846.89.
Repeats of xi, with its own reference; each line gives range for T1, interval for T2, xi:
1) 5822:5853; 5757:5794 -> -1.1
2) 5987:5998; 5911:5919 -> -0.5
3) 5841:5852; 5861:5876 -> -0.9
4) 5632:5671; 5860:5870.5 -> -0.4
